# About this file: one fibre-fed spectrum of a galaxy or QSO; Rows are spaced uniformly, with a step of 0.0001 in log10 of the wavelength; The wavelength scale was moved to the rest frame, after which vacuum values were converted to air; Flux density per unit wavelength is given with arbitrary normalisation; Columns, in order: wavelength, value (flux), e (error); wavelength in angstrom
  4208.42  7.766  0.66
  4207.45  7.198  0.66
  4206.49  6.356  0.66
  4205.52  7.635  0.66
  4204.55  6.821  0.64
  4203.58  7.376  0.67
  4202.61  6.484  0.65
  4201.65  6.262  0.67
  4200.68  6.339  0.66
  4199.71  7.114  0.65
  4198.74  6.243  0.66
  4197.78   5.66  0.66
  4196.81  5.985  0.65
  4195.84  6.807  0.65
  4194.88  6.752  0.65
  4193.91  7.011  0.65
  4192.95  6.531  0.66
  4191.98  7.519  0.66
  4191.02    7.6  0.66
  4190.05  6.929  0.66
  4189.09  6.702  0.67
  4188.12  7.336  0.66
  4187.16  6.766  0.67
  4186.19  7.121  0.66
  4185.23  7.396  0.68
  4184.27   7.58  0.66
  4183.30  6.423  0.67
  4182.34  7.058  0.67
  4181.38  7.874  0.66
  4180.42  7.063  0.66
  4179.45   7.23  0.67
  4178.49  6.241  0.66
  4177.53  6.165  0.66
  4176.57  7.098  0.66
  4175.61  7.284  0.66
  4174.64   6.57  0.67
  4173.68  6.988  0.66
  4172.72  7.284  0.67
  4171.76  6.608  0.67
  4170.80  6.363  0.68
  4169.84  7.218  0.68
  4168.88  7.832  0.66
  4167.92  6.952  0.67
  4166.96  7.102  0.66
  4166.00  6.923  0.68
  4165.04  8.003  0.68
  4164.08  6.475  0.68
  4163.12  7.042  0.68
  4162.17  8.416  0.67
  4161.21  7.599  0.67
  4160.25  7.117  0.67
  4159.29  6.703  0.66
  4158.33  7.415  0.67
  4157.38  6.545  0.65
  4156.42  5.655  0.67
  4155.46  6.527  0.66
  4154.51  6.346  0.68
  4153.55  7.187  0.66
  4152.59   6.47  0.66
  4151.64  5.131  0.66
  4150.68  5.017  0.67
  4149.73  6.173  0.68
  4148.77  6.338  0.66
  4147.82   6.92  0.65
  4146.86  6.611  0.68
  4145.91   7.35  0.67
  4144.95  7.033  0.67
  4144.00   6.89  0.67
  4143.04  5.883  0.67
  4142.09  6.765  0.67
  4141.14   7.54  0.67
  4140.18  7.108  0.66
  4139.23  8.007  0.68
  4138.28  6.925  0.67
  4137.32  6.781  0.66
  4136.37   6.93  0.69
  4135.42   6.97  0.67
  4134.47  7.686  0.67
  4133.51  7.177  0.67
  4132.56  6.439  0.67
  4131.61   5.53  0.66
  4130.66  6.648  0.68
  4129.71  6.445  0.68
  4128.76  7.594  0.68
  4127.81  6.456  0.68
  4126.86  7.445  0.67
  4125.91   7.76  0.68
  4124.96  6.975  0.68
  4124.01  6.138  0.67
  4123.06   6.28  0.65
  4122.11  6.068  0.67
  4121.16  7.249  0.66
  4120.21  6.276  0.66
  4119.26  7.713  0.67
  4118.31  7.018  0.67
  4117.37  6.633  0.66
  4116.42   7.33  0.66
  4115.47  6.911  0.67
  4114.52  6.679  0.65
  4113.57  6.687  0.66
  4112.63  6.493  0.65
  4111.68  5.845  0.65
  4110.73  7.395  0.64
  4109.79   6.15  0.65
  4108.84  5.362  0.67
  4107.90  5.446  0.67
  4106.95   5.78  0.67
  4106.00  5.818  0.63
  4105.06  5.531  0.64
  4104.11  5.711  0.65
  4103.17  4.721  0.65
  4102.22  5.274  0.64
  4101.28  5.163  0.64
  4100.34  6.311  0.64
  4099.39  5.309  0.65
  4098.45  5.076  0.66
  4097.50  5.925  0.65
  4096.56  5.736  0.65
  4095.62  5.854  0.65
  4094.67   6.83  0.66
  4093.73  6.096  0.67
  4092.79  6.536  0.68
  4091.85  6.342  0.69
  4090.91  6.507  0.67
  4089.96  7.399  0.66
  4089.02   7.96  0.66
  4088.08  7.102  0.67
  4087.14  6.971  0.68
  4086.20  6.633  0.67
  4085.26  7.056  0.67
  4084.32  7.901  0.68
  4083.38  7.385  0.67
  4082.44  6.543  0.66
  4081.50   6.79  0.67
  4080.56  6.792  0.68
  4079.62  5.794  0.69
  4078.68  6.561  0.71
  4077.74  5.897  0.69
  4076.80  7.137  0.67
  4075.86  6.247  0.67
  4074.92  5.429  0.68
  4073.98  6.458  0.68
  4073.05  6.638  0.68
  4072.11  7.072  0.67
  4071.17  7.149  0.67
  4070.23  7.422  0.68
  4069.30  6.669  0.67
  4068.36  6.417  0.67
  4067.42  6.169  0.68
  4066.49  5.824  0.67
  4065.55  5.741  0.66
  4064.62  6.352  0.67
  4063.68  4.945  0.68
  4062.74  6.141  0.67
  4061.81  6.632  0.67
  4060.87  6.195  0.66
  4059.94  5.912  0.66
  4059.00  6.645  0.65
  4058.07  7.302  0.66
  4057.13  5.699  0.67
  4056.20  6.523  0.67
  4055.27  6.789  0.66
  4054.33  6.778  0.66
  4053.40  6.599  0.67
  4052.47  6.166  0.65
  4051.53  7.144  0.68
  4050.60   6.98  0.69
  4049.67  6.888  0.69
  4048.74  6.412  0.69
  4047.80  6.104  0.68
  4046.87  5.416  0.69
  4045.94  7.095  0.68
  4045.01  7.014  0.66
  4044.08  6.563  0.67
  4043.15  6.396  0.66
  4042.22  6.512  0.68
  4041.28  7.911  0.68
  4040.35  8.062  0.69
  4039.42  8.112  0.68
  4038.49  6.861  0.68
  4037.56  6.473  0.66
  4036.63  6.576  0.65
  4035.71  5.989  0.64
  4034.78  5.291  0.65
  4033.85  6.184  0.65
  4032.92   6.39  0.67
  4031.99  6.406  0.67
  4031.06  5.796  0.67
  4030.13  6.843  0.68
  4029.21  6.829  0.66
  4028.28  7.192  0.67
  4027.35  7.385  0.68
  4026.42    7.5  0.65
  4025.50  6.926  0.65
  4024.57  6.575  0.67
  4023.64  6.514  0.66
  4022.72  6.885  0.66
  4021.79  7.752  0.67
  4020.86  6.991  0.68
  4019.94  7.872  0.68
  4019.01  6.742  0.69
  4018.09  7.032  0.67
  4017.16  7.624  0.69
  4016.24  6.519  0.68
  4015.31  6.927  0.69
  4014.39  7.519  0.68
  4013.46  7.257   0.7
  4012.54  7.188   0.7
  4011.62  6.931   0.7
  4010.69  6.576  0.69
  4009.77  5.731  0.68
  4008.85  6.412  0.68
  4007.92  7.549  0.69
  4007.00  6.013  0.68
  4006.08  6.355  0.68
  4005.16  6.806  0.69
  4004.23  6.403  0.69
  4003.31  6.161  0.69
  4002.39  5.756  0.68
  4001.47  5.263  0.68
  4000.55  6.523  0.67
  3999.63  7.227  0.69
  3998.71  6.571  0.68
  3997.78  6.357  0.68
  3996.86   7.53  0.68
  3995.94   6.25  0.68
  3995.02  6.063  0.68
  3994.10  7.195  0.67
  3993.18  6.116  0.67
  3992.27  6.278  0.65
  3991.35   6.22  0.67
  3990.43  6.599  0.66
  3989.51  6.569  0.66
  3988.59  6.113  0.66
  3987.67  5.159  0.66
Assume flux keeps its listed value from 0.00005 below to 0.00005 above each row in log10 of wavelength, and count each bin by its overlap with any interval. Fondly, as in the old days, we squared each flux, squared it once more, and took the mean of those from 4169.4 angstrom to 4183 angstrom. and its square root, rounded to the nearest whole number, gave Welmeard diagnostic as 49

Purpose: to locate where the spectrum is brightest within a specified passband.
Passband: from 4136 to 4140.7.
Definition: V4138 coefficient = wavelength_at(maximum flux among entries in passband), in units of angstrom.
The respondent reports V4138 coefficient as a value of 4139.23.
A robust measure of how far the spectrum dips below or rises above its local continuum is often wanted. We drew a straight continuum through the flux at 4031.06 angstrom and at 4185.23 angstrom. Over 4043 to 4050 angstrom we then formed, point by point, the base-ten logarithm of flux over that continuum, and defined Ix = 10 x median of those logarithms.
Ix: 0.4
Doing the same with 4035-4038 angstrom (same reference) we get 0.4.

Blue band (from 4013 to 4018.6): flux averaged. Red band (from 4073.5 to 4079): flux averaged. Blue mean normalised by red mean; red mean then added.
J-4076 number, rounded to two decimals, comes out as 7.42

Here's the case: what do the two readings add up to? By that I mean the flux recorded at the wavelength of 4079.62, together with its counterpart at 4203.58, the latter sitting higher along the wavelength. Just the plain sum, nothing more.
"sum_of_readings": 13.2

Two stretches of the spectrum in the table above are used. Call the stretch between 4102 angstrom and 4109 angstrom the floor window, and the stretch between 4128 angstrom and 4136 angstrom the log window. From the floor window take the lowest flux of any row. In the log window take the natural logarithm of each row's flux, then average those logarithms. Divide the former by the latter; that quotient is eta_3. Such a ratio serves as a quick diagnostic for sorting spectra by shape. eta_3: 2.47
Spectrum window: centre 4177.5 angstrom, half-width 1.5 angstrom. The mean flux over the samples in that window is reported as 6.5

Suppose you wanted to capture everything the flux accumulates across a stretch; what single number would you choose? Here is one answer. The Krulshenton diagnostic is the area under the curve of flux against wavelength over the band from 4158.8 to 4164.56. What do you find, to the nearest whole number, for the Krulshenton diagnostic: 42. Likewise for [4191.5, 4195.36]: 27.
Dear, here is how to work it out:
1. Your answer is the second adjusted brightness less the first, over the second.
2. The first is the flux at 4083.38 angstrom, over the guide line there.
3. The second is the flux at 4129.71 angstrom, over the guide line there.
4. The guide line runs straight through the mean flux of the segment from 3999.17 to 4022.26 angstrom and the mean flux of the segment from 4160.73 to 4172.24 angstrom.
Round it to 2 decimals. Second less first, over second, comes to -0.17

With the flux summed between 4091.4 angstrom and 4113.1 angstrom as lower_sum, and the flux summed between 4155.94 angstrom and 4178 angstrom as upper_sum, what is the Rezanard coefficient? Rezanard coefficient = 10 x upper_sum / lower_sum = 12.0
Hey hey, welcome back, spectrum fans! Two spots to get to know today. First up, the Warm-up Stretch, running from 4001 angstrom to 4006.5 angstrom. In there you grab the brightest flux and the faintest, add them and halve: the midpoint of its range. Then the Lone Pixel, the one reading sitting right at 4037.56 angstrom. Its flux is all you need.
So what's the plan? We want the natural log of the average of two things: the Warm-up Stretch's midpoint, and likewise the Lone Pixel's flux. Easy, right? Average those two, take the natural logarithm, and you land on 1.83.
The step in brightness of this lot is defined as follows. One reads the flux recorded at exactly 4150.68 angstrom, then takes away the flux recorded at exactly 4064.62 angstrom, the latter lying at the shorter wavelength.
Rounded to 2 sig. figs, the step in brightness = -1.3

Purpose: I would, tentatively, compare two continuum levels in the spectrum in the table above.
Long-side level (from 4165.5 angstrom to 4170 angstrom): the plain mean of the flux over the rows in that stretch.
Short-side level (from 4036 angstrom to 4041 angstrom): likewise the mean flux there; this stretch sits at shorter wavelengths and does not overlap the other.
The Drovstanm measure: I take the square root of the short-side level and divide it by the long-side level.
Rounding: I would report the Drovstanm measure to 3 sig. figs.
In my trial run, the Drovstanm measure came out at 0.373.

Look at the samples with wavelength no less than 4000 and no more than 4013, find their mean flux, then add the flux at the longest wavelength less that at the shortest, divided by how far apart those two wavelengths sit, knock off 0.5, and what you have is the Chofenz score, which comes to 6.0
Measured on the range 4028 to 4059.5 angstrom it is 6.1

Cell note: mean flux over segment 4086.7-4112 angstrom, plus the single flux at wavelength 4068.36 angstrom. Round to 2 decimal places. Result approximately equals 12.50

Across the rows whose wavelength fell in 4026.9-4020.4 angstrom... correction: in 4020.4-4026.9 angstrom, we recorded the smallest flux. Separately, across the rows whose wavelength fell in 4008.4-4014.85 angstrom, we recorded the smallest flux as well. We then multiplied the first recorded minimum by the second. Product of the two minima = 37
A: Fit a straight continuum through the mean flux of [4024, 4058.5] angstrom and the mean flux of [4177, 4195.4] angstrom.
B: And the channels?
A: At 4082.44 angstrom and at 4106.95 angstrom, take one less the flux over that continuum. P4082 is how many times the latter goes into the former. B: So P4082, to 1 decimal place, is 0.2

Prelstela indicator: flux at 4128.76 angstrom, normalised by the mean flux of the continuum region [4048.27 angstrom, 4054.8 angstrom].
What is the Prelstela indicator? 1.13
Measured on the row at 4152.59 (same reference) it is 0.96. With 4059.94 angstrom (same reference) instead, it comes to 0.88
